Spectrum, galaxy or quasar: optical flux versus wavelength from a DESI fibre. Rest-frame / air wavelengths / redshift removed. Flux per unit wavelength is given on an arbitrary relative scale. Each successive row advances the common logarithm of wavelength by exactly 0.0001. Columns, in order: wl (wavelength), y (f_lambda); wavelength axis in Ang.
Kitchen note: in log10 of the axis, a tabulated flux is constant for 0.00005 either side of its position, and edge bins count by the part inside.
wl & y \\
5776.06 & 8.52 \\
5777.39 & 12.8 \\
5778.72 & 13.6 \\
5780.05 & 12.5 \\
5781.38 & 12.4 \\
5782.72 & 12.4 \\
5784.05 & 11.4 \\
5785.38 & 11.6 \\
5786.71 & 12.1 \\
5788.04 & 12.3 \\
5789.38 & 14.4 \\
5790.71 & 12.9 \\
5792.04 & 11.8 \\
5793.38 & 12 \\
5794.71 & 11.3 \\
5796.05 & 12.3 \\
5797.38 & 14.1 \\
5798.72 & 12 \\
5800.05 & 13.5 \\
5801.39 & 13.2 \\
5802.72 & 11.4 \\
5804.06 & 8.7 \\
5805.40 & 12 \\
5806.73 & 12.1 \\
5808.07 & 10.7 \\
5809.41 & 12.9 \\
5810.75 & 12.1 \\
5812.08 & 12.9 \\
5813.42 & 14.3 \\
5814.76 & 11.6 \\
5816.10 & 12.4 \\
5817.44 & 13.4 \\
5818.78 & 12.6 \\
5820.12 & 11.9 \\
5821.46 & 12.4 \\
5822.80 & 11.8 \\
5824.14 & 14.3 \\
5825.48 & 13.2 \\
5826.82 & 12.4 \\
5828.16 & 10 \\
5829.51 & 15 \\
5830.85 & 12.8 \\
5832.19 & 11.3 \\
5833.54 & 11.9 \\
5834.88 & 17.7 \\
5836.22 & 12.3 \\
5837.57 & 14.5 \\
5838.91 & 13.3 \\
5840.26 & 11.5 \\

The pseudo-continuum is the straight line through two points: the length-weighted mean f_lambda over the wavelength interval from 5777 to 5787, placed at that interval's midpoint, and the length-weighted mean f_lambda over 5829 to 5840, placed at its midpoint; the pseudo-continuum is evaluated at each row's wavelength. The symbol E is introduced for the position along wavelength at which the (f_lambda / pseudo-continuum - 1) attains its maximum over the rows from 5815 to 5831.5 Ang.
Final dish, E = 5829.51 Ang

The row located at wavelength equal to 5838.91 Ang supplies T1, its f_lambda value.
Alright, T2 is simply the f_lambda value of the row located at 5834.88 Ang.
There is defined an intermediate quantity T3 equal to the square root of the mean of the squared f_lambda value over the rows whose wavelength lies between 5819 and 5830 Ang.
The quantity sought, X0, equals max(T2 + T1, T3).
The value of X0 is 31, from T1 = 13.3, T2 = 17.7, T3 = 12.7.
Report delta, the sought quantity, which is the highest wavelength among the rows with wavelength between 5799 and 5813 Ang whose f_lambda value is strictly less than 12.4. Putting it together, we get 5810.75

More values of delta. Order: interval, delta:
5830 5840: 5836.22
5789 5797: 5796.05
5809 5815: 5814.76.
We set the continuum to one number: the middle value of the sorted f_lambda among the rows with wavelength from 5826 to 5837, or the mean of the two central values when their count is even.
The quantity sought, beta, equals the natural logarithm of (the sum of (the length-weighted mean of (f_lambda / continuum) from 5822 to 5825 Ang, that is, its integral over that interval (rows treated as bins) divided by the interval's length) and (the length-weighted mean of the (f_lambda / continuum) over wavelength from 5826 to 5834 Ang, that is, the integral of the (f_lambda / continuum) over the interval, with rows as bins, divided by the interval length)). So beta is 0.717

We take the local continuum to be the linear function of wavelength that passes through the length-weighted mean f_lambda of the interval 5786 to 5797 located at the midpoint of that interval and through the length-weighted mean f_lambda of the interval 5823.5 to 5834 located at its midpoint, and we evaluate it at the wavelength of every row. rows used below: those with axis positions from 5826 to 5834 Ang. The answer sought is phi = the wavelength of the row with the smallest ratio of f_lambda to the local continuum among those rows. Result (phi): 5828.16 Ang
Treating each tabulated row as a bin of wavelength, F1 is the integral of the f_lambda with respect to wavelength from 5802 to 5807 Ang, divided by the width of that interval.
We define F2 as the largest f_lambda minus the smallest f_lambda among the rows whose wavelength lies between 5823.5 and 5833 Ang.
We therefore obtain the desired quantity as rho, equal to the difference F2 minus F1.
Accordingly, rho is -6.0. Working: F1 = 11.0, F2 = 5.0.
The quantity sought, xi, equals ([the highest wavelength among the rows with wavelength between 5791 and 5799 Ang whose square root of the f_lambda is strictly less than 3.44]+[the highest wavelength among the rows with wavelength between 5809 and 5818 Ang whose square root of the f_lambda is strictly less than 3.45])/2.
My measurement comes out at 5804.7 Ang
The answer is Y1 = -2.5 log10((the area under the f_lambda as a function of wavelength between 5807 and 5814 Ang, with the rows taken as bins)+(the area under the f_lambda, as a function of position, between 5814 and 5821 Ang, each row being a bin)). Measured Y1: -5.60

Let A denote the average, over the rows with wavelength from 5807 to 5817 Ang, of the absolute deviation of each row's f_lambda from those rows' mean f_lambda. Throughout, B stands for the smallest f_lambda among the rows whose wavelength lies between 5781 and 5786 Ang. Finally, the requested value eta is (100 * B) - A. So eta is 1139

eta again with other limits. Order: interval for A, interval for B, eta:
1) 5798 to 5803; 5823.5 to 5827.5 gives 1239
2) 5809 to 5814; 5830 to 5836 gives 1129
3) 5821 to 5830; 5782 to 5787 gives 1139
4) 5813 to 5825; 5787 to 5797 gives 1129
